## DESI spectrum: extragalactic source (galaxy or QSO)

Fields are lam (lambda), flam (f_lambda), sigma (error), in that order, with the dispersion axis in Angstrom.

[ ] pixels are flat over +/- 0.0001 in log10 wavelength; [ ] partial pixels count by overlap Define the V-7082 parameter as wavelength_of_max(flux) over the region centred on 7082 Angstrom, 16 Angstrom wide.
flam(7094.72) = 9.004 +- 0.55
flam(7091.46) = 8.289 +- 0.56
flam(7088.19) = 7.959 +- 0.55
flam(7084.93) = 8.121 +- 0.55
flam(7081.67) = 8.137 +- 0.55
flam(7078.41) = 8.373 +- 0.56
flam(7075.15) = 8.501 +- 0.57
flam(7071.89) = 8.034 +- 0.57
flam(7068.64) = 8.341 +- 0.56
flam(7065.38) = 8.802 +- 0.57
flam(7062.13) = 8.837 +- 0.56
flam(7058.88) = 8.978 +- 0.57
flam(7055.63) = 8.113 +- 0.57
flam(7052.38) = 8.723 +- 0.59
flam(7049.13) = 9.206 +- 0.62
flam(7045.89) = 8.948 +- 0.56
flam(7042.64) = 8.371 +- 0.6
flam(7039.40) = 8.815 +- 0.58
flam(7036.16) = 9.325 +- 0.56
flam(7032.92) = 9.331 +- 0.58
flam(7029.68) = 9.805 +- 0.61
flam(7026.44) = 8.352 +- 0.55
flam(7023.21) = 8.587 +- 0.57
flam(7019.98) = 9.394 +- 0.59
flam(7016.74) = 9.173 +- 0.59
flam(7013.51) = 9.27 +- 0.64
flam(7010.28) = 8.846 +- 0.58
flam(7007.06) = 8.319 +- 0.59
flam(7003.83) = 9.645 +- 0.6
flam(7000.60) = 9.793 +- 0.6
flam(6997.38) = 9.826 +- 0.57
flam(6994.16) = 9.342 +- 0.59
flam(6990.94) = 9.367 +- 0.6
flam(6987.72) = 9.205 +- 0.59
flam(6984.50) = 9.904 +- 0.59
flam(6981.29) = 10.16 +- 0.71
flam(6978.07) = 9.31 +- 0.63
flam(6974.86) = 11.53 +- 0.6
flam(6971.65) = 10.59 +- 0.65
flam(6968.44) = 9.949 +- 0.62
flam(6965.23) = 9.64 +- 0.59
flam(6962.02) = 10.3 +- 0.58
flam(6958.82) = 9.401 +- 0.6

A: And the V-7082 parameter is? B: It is 7075.15 Angstrom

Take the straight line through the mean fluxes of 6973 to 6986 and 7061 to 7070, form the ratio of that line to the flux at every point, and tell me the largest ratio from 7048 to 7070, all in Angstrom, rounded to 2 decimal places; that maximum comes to 1.09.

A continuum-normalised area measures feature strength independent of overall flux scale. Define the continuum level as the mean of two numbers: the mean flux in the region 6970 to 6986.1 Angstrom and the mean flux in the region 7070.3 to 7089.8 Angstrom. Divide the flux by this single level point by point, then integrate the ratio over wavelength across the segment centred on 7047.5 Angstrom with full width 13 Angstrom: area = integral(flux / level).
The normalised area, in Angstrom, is 12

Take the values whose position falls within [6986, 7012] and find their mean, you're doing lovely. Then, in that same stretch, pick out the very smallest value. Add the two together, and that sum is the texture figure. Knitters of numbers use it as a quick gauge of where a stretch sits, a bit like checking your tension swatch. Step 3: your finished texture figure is 17.61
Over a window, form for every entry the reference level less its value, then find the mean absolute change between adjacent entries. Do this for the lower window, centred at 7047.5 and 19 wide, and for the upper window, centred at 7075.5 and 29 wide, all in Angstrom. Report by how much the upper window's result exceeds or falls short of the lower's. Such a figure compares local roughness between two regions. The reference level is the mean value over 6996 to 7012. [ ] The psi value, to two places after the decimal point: -0.25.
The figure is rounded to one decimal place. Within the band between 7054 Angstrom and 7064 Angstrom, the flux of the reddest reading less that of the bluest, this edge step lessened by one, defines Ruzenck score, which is -0.3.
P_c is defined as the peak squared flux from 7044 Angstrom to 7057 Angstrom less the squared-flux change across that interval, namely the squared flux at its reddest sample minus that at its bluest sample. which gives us 99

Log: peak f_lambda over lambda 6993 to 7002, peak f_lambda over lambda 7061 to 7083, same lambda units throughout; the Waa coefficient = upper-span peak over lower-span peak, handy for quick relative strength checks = 0.90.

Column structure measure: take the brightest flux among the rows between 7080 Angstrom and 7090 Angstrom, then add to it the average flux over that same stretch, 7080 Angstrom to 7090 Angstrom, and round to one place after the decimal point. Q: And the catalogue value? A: 16.2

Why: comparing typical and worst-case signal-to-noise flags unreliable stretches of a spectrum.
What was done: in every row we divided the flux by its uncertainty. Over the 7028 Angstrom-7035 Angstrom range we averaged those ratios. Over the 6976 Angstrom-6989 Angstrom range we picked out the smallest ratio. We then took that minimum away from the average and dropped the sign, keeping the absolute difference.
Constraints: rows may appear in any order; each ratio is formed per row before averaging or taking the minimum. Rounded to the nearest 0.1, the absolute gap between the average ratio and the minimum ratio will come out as 1.8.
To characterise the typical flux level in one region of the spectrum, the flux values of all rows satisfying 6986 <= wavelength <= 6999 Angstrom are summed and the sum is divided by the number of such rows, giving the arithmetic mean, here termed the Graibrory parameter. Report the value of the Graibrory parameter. 9.4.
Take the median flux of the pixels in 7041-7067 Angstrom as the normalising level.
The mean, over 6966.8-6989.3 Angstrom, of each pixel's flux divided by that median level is 1.14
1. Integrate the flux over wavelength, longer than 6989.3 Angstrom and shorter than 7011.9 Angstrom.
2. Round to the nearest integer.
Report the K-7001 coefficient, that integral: 210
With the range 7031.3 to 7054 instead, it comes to 203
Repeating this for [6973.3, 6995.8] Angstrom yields 221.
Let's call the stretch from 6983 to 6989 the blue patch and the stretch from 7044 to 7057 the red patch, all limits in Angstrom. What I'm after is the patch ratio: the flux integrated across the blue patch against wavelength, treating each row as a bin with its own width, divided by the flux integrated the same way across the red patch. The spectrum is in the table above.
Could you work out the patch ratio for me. 0.5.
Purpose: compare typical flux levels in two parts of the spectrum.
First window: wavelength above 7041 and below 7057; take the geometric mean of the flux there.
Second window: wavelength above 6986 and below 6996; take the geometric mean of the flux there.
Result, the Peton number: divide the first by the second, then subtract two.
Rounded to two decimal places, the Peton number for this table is -1.07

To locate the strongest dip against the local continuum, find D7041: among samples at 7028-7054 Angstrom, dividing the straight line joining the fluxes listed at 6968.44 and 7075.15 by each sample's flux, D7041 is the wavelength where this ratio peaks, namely 7042.64 Angstrom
